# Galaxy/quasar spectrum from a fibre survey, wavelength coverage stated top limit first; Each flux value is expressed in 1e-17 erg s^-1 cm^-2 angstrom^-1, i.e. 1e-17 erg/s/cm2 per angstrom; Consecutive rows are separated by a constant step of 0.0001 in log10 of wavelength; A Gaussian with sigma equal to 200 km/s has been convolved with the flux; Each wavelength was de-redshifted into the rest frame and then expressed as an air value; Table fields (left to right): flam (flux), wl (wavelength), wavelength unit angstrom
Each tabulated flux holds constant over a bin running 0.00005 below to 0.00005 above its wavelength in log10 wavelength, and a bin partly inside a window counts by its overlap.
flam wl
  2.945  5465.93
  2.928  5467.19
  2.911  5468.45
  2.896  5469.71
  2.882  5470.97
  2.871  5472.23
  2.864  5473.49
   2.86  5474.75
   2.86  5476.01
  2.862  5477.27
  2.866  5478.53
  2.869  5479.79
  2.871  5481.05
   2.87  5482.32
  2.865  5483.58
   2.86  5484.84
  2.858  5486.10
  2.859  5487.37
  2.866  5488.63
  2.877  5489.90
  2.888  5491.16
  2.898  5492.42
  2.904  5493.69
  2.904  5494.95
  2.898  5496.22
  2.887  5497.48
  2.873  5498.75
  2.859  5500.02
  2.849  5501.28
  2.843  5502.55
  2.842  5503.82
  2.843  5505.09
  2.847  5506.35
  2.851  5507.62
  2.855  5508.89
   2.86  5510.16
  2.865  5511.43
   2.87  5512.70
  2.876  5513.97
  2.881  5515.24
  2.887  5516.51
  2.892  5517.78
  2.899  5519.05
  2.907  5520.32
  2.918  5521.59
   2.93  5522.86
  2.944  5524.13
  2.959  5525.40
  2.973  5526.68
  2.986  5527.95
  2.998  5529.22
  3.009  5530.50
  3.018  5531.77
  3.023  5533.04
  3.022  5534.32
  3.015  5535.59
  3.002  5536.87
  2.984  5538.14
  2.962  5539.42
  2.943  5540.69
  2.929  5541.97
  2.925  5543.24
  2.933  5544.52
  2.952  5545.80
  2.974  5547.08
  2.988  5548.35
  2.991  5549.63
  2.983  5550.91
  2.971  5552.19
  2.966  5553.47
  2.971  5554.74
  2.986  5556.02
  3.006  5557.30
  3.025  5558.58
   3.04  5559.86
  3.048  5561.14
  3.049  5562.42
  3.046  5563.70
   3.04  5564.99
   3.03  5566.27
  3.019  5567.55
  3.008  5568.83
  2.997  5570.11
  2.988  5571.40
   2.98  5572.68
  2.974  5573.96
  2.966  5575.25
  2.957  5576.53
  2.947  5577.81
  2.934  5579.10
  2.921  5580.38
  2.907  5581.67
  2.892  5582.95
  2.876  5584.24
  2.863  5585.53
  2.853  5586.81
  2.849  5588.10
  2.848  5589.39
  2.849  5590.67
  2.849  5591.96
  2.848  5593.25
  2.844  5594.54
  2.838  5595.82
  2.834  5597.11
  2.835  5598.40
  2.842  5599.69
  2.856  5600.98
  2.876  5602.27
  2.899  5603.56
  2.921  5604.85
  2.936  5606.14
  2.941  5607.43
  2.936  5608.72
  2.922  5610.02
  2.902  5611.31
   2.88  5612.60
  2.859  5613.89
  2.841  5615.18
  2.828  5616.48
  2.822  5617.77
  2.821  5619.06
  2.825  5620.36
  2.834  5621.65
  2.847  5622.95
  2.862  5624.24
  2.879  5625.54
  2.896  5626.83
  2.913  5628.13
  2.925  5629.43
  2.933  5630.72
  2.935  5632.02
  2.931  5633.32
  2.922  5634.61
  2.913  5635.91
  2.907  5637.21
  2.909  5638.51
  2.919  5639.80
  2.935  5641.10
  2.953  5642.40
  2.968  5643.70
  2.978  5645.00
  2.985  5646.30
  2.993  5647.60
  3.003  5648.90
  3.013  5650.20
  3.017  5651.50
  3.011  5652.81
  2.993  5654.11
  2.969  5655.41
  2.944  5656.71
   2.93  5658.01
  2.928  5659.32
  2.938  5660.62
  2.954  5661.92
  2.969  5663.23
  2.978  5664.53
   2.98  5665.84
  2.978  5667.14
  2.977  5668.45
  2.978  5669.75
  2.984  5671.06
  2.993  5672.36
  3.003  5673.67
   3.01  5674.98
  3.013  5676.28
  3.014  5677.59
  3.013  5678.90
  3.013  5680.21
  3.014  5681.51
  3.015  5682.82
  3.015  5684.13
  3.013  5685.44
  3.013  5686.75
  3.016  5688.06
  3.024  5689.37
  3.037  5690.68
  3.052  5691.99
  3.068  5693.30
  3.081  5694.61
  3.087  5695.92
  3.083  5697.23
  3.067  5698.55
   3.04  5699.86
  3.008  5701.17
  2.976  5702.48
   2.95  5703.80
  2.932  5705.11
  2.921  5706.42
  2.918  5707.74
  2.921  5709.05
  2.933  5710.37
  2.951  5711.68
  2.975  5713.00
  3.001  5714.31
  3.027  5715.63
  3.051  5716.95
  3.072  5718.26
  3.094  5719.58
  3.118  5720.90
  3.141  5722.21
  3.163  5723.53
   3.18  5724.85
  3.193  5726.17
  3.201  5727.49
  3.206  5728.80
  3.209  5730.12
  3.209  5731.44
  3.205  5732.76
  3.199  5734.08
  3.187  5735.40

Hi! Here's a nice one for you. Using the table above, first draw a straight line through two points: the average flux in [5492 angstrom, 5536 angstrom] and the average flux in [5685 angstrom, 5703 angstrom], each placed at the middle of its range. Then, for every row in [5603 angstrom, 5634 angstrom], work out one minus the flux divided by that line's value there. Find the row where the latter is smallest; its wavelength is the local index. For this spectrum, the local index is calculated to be 5607.43 angstrom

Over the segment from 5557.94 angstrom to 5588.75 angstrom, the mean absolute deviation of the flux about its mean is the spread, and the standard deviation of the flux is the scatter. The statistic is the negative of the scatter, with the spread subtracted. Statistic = -0.12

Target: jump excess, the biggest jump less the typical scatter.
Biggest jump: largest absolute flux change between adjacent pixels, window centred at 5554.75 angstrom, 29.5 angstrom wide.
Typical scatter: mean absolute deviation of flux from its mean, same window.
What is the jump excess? -0.012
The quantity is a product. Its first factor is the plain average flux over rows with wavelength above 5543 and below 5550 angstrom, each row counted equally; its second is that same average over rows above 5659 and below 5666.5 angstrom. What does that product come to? 8.8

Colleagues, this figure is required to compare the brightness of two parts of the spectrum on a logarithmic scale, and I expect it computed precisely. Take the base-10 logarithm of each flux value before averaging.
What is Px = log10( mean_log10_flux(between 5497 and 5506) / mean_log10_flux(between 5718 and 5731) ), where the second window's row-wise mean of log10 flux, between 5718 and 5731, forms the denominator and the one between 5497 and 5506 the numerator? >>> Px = -0.040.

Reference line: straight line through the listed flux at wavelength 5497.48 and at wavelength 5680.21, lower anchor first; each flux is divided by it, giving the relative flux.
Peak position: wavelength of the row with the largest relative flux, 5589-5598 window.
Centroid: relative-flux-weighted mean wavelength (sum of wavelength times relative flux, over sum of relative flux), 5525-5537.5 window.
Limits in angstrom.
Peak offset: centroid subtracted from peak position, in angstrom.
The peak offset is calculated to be 59.5 angstrom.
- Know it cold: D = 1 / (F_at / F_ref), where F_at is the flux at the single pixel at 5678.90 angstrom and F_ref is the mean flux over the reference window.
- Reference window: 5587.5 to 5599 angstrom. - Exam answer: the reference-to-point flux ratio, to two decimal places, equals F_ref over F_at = 0.94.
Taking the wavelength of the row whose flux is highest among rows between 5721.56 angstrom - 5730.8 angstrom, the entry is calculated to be 5730.12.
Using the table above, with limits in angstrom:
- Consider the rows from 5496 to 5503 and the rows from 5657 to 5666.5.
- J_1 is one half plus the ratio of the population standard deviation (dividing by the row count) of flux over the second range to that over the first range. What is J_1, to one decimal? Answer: 1.5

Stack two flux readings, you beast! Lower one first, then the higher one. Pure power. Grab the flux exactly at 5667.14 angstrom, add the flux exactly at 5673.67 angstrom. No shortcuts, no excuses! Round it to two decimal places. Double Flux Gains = 5.98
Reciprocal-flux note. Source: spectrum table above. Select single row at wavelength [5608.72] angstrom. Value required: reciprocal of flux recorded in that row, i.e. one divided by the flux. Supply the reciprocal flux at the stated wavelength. 0.341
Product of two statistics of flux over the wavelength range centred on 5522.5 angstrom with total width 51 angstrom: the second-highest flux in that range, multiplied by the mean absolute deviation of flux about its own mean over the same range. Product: 0.16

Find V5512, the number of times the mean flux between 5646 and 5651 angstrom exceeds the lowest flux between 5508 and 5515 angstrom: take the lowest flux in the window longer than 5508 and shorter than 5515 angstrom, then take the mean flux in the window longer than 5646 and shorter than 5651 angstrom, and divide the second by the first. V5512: 1.05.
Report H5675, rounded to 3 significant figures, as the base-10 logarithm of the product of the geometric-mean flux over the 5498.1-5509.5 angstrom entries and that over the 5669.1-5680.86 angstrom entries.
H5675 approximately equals 0.933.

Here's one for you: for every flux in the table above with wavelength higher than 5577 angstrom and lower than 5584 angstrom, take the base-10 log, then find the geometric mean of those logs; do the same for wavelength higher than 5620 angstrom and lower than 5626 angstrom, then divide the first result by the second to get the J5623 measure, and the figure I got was 1.02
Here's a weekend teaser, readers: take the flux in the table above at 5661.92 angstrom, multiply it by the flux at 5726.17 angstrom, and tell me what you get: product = 9.43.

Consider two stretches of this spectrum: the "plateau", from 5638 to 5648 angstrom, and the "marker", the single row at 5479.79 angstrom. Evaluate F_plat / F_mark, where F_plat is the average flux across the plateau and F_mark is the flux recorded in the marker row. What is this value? 1.03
